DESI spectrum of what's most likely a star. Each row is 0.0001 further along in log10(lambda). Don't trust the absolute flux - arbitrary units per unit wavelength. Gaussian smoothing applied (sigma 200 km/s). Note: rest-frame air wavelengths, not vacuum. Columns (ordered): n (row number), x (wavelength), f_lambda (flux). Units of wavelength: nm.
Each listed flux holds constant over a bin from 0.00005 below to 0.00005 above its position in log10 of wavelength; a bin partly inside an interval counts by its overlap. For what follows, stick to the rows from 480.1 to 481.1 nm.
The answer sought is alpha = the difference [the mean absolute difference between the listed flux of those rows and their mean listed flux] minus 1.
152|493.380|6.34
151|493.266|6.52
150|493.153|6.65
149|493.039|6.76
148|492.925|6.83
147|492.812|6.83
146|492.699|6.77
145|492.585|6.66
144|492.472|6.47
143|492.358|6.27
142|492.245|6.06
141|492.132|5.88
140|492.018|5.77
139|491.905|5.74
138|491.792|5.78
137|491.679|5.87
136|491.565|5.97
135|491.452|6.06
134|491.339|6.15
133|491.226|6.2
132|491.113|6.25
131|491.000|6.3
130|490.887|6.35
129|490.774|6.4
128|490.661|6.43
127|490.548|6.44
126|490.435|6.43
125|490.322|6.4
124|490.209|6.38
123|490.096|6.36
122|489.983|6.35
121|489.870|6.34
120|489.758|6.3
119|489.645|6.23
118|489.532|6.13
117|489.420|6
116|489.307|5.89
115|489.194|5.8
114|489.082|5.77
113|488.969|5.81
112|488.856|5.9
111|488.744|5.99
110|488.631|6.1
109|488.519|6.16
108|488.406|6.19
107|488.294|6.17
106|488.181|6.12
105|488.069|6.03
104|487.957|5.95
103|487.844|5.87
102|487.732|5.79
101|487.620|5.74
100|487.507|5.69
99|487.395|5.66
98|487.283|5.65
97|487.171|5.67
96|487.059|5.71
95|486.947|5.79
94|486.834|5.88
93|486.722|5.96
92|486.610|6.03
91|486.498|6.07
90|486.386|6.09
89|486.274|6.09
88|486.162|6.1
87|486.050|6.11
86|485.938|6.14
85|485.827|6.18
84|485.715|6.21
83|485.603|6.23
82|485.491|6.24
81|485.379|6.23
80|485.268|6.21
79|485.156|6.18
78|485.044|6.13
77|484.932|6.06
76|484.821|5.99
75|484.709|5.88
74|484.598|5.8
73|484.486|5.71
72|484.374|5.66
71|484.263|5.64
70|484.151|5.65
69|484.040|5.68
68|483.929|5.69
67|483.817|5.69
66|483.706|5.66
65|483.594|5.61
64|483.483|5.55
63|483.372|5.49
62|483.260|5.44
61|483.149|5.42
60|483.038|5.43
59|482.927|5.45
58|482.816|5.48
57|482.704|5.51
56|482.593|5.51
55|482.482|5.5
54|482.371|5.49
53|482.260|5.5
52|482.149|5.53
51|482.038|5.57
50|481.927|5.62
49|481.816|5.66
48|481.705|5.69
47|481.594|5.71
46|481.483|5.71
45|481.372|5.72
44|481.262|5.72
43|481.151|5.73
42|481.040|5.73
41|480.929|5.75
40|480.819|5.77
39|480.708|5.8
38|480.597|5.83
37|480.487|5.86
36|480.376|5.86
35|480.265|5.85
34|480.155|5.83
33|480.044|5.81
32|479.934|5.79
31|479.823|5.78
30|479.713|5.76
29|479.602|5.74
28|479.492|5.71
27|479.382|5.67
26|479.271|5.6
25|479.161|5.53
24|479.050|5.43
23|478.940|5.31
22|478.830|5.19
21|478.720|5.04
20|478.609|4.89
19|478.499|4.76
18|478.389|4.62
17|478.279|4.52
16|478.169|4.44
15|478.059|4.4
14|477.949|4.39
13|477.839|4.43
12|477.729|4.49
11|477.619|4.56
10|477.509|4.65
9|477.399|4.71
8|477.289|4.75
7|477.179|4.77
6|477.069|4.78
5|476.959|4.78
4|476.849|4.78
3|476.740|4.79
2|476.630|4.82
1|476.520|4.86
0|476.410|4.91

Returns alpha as -0.959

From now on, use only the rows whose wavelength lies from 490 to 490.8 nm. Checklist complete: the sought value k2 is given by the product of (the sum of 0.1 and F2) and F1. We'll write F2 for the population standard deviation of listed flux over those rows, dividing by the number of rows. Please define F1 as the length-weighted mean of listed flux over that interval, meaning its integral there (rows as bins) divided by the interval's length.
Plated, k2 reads 0.81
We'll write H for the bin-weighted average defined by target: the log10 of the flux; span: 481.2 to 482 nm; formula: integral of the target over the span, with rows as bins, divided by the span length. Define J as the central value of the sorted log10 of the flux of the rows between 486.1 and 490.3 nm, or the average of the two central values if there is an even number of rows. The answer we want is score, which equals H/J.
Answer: 0.97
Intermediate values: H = 0.755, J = 0.778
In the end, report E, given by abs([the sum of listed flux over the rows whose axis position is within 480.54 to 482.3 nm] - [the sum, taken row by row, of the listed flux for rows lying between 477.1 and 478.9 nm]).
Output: 16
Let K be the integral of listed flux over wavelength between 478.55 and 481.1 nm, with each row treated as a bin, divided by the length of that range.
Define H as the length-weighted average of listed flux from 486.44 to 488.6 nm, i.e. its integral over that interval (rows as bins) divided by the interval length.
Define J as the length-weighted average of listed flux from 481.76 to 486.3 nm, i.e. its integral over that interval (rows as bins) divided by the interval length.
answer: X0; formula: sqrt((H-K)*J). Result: 1.3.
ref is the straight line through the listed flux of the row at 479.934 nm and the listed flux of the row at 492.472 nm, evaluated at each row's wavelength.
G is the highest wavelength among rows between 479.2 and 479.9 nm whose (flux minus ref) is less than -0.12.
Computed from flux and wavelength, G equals 479.271 nm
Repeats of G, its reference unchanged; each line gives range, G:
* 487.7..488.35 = 488.069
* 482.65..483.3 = 483.260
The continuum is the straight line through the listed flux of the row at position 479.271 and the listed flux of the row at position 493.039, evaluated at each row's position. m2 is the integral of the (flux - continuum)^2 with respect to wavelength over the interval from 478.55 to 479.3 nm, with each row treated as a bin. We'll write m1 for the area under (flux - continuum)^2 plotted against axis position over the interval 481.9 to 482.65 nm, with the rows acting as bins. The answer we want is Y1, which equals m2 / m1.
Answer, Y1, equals 1.28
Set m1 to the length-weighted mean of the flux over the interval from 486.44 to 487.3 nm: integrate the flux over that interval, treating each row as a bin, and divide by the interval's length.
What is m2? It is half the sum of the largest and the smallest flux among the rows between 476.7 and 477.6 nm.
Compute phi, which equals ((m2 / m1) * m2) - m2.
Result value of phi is -0.91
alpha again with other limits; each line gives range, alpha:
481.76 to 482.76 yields -0.951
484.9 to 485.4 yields -0.946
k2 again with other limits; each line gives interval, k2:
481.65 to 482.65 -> 0.95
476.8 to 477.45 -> 0.60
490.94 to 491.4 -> 0.97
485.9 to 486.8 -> 0.92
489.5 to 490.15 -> 1.14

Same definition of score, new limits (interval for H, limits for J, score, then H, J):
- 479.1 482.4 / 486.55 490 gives 0.98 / 0.757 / 0.775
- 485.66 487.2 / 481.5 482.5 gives 1.04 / 0.779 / 0.746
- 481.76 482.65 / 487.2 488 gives 0.98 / 0.744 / 0.759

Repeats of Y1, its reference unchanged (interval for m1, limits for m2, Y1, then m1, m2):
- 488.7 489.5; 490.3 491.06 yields 0.10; 0.24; 0.025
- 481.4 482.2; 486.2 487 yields 1.90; 0.03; 0.054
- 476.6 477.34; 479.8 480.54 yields 0.06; 0.29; 0.017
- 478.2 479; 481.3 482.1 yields 0.05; 0.39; 0.019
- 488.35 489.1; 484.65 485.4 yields 0.06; 0.14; 0.008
